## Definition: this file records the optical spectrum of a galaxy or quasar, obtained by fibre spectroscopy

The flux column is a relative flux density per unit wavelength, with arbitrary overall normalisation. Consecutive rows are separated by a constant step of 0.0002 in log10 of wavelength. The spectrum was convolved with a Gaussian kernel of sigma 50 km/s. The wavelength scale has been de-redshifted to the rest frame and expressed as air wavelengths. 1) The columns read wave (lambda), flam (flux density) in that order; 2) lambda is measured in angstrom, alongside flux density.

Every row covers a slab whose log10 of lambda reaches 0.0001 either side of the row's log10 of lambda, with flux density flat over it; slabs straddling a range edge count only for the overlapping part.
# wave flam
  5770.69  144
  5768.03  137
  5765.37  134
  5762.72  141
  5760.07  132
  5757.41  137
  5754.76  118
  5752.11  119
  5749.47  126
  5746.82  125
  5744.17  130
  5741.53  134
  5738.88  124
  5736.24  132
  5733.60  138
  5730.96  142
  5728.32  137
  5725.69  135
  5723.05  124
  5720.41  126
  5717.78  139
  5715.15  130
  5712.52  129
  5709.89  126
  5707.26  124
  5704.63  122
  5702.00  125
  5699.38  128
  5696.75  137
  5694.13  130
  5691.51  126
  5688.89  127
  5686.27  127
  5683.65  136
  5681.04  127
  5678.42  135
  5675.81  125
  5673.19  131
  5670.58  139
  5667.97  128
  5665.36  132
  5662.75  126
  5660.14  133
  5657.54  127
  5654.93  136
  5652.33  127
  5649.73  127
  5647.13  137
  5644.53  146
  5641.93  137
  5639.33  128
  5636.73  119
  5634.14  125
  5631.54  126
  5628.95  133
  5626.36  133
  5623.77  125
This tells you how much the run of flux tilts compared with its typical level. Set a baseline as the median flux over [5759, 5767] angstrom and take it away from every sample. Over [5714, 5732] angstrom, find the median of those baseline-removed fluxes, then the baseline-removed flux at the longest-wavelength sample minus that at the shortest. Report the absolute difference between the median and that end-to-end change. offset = 11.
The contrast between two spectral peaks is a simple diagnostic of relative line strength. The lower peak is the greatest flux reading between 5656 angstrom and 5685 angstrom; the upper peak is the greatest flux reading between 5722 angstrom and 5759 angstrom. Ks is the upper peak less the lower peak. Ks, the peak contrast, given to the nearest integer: 3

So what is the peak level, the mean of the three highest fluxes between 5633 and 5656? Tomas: 140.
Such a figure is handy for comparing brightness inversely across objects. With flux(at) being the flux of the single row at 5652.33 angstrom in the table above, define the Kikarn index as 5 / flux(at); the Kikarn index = 0.0394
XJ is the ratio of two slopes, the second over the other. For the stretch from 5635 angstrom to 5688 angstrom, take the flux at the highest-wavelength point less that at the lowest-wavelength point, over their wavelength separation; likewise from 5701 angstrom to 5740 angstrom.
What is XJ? -0.2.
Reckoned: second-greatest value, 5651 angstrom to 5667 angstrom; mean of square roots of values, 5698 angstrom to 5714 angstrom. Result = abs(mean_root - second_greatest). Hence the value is 122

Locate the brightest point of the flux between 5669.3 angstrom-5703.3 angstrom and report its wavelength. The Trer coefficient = 5670.58 angstrom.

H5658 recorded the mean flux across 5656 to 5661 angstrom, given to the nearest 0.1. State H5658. 130.0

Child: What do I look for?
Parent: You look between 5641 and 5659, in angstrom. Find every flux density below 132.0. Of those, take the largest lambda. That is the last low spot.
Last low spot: 5657.54 angstrom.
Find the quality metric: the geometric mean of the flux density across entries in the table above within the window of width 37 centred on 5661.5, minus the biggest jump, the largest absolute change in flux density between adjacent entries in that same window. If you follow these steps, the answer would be 121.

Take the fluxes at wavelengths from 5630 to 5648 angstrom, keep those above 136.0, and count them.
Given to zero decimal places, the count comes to 3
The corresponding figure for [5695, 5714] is 1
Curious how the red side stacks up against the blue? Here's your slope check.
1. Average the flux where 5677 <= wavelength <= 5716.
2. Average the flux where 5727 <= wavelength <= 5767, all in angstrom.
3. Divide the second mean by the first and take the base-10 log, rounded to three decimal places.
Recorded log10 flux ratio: 0.009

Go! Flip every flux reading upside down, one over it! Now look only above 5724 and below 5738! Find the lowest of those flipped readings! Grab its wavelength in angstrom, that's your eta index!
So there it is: 5730.96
